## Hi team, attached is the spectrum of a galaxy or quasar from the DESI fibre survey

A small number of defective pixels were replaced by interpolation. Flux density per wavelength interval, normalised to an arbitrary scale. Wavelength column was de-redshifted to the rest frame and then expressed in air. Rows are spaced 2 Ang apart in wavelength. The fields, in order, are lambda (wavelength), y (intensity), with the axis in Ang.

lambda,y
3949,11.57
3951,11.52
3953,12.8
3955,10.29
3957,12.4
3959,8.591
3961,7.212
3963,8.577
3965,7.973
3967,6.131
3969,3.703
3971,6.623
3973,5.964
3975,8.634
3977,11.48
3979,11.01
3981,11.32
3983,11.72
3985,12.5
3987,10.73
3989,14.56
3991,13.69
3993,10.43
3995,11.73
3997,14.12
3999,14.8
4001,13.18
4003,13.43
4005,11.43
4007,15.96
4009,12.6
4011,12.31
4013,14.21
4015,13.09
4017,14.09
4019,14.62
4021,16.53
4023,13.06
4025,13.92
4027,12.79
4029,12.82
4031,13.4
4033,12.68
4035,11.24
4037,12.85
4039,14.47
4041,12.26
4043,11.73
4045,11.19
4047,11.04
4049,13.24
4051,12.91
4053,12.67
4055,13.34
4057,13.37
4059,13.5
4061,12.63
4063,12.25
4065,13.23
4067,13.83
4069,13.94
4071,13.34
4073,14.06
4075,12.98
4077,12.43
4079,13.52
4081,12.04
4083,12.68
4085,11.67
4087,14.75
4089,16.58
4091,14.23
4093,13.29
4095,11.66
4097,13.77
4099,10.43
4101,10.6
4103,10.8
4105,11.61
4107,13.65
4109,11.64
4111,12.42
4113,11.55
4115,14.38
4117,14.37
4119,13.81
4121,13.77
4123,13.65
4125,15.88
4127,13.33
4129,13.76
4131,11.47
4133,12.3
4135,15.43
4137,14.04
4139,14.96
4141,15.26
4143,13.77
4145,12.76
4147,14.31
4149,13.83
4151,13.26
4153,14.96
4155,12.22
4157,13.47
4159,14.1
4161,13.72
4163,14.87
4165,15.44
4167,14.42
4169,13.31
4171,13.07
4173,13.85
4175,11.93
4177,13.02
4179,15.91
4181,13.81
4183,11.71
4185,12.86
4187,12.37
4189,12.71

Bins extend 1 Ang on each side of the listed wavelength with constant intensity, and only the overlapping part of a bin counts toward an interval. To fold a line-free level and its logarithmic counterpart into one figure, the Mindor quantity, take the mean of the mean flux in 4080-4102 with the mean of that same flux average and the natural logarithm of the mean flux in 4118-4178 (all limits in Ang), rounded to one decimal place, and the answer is 10.3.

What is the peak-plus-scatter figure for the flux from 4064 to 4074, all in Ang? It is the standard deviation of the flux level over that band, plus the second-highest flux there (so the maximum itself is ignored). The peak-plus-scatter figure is 14.3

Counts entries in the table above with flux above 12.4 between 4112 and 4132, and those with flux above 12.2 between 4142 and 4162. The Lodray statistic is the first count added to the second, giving 18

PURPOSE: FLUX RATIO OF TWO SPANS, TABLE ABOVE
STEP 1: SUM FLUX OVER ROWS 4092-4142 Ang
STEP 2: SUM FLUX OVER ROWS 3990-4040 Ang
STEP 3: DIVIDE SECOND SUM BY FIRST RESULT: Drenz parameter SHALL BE 1.02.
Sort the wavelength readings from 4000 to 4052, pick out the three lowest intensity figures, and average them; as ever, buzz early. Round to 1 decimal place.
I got 11.2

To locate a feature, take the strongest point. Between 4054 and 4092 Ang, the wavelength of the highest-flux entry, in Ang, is 4089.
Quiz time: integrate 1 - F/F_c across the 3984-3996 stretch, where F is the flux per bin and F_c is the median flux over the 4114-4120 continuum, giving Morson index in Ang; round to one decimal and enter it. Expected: 1.8 Ang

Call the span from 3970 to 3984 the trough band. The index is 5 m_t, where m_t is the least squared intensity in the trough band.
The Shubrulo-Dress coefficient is 178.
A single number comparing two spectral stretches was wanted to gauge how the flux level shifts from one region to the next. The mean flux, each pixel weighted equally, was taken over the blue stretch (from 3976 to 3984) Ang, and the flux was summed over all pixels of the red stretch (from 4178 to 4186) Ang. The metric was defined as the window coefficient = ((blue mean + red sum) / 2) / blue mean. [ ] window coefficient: 2.9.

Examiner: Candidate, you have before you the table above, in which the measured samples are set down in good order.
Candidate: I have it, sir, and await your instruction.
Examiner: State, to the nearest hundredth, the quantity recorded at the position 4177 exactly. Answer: 13.02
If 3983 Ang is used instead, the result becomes 11.72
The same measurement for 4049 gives 13.24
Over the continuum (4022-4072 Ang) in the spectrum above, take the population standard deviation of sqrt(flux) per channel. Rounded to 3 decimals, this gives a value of 0.121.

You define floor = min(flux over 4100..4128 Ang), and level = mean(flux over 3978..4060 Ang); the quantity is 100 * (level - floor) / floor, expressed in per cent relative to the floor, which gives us 22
